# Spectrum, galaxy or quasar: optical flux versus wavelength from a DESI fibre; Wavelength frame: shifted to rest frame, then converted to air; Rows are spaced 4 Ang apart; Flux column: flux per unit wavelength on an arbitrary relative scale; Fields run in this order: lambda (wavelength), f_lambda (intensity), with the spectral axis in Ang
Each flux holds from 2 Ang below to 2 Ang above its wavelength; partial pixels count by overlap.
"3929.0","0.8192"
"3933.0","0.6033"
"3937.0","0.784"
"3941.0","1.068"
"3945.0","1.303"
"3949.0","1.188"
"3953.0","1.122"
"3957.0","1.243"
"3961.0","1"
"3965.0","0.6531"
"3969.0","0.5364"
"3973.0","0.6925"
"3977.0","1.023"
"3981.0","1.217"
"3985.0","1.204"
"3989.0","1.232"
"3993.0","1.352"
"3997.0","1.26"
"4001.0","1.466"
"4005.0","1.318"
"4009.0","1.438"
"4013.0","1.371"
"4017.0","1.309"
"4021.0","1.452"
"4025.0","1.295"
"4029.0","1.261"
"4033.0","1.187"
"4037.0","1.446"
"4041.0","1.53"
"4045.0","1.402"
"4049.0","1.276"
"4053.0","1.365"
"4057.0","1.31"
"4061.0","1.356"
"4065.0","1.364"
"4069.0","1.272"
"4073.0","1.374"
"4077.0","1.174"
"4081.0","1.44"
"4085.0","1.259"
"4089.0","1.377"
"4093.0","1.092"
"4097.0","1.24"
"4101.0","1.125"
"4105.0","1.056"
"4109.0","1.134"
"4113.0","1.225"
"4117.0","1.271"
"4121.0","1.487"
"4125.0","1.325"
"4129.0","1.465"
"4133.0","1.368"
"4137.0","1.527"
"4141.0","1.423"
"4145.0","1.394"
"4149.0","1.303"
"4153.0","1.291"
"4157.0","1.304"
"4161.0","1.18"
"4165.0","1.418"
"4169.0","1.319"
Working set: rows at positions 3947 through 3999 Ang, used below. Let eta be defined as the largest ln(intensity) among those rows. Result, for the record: 0.30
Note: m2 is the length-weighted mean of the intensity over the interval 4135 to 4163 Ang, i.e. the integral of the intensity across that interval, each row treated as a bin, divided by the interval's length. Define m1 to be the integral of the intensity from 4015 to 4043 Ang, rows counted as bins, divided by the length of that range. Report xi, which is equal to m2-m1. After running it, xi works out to 0.0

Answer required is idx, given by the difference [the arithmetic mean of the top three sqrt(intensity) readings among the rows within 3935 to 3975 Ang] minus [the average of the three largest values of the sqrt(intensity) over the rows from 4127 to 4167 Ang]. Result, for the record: -0.10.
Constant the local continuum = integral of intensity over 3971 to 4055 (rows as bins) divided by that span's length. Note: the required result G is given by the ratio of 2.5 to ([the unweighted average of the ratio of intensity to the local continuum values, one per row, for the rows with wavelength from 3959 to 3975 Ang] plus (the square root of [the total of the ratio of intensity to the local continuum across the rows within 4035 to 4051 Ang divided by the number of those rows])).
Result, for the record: 1.558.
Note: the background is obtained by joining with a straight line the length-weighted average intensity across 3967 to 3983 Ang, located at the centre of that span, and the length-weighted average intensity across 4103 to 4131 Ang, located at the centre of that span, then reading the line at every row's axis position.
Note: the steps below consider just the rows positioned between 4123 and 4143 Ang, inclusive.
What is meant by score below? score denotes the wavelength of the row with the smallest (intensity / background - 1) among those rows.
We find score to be 4125.0 Ang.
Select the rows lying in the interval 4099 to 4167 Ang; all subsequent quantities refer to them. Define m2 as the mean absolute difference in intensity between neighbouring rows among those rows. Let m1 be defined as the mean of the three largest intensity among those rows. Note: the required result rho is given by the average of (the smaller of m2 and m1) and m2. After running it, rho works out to 0.104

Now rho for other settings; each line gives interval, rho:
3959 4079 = 0.124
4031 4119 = 0.123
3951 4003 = 0.164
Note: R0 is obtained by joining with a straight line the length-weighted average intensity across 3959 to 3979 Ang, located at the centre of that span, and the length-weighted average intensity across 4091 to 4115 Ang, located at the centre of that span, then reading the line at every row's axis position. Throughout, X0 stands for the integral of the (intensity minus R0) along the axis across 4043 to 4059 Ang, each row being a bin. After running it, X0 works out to 5.3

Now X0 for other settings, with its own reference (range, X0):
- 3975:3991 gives 5.6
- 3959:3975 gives -0.9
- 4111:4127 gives 2.2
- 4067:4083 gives 3.9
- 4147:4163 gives -0.3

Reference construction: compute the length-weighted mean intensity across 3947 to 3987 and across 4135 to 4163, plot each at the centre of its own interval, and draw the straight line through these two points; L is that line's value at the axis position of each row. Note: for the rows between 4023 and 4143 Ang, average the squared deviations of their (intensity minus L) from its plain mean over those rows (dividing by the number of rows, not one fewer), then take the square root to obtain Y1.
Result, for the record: 0.14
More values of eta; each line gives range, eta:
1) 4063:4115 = 0.36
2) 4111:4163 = 0.42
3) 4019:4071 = 0.43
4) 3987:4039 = 0.38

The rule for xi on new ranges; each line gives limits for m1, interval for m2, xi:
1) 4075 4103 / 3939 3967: -0.2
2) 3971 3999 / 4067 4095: 0.1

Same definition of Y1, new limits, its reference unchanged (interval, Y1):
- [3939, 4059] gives 0.20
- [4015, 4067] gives 0.09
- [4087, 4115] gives 0.11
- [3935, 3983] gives 0.25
